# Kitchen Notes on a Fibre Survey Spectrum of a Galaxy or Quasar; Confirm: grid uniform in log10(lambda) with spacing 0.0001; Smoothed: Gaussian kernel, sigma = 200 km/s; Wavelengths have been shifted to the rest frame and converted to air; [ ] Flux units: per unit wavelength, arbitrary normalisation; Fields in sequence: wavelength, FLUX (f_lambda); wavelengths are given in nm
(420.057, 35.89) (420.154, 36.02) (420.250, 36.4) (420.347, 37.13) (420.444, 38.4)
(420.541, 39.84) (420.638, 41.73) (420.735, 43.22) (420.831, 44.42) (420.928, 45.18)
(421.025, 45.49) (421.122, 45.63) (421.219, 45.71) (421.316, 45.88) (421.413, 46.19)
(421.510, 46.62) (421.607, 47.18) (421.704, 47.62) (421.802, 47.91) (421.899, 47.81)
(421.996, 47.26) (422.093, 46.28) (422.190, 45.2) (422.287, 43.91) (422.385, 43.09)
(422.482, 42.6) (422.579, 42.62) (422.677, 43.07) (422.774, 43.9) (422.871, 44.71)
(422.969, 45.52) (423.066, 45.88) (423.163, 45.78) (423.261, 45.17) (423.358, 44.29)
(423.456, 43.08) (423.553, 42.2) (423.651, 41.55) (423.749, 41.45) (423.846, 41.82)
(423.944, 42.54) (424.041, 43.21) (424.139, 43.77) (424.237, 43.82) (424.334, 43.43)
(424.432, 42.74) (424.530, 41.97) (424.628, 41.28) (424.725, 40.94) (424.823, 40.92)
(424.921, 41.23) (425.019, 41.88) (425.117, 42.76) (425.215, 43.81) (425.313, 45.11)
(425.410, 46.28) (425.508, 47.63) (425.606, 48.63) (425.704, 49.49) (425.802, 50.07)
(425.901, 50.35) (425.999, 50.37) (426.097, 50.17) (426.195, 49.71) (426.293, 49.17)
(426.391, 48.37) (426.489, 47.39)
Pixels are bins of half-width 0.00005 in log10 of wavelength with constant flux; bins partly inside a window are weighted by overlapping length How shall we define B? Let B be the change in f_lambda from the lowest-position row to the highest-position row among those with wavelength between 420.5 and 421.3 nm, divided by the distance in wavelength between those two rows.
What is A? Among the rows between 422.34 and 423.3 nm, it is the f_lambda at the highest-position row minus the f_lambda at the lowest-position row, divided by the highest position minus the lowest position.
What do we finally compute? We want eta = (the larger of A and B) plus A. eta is 11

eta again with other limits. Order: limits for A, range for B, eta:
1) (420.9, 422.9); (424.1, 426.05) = 3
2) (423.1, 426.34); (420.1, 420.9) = 13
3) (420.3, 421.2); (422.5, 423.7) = 22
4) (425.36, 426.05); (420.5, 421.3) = 16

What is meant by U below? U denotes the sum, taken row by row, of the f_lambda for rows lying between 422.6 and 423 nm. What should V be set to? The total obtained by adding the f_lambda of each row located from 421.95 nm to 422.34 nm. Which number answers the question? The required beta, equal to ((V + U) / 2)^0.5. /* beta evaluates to 13.41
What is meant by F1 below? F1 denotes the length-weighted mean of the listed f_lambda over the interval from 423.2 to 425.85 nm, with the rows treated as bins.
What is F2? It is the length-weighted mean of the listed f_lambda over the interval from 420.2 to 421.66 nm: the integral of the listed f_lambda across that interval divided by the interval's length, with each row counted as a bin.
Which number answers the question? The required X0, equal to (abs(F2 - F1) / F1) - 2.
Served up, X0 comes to -1.99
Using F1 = 43.8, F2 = 43.3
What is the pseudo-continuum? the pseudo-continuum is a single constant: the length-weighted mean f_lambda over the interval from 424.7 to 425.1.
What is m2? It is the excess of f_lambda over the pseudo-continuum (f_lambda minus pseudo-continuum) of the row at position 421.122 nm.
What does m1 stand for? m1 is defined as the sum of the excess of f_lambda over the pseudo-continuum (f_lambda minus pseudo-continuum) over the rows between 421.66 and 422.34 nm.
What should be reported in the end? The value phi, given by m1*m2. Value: 159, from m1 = 37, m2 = 4.3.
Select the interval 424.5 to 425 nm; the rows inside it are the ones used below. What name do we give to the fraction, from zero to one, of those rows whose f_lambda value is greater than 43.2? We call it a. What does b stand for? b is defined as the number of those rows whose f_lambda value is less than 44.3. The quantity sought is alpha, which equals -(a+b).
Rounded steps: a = 0.00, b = 5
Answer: -5.0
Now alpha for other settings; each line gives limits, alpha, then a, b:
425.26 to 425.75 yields -1.0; 1.00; 0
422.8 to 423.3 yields -1.0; 1.00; 0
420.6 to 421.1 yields -2.8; 0.80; 2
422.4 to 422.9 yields -4.4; 0.40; 4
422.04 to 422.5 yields -3.6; 0.60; 3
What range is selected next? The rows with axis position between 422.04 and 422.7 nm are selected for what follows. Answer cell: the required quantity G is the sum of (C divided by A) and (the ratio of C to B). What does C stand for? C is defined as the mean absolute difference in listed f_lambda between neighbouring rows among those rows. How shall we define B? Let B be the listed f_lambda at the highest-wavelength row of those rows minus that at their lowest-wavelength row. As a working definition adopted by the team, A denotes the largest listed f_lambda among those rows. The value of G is -0.2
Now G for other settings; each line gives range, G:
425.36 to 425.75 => 0.4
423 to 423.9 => -0.1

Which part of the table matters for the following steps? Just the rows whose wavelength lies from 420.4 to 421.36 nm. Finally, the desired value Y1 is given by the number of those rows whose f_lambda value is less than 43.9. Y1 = 4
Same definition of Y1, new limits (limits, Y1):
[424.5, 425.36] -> 8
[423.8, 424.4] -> 6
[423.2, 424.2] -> 8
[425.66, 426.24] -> 0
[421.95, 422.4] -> 1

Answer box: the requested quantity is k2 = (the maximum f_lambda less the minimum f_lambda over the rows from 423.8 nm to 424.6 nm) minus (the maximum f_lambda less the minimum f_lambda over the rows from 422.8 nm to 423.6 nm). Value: -1.7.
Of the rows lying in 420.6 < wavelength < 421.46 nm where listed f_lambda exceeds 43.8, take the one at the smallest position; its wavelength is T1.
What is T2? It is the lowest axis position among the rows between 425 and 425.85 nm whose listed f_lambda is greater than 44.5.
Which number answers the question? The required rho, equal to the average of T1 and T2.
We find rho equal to 423.07 nm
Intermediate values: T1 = 420.831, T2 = 425.313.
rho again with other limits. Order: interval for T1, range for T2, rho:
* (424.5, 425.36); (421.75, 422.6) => 423.51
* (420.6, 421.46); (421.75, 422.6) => 421.32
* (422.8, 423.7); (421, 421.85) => 421.95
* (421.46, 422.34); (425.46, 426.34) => 423.51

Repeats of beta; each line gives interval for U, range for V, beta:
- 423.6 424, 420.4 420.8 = 12.86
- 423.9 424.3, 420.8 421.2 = 13.31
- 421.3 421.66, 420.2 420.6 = 12.99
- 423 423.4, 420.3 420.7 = 13.00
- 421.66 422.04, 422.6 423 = 13.56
